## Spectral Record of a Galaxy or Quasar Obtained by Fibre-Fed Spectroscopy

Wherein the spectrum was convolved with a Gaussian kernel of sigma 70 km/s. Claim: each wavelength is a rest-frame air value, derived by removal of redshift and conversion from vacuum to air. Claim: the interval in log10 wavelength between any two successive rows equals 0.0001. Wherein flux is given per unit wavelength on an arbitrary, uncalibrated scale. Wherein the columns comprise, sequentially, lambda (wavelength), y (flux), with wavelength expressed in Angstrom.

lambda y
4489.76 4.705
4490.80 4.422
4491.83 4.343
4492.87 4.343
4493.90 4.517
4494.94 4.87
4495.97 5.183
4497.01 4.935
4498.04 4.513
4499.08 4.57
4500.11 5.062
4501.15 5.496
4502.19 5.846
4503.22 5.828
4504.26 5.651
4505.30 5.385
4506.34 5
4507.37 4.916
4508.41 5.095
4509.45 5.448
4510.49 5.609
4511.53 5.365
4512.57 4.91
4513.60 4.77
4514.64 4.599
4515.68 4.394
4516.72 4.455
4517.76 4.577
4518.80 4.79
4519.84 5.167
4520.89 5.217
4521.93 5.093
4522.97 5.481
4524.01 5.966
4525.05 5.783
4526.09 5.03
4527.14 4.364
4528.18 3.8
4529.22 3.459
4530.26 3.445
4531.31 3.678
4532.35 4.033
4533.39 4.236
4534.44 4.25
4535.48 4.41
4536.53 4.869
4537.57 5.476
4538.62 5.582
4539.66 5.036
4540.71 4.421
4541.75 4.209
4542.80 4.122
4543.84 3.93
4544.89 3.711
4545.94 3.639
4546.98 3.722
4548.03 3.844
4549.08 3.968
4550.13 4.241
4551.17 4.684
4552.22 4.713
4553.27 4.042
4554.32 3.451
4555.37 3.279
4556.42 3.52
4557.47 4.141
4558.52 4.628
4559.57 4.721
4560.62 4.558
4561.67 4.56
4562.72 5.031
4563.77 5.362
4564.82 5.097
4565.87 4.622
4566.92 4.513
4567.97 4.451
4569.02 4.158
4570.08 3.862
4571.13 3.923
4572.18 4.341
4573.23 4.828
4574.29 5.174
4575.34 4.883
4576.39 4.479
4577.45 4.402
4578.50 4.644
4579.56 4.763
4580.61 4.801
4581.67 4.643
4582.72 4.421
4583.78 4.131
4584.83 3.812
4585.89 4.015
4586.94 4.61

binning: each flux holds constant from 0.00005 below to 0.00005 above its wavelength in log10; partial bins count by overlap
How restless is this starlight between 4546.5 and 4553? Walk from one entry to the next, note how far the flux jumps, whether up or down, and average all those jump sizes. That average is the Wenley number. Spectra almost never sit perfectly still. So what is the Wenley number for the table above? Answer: 0.20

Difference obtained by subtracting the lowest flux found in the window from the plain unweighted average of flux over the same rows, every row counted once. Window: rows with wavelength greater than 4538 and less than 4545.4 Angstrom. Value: 0.7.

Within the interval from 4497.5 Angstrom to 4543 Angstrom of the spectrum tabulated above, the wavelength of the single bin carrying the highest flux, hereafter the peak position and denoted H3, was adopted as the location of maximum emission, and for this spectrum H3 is 4524.01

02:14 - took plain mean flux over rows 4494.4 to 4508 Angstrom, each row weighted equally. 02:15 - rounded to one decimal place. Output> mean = 5.2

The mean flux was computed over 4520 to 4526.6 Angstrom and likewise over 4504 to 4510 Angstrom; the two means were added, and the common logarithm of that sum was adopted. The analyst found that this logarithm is 1.03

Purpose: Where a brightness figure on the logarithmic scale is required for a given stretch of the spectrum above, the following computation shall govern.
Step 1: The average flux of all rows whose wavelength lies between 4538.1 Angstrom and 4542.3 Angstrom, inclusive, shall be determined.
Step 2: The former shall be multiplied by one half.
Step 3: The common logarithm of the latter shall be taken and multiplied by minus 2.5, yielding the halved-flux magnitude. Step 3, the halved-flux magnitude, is -0.95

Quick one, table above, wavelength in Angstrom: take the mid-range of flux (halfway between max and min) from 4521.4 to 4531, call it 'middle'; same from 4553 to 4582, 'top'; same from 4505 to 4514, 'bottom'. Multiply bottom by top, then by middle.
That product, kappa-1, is 106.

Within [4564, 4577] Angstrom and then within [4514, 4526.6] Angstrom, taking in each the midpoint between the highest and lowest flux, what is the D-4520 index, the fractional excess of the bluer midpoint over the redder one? 0.15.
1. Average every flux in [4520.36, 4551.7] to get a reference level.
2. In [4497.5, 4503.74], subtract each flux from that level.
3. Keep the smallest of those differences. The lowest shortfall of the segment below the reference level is -1.4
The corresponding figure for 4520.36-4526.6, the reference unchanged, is -1.5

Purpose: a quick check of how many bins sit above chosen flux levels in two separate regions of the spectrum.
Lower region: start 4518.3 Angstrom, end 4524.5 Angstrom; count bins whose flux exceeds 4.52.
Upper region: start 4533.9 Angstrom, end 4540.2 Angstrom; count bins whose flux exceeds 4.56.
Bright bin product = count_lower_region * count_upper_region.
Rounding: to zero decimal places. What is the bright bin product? 24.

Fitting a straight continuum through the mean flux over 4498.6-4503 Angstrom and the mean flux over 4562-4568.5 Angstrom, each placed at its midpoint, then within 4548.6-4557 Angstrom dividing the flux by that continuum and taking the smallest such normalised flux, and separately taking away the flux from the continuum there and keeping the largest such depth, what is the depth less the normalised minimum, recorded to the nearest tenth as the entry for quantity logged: 1.0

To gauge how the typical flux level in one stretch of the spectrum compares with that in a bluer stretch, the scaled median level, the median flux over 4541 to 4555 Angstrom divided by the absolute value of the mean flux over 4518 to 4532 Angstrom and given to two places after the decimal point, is 0.84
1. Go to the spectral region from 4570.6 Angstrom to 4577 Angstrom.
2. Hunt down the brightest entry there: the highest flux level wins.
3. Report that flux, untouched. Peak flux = 5.174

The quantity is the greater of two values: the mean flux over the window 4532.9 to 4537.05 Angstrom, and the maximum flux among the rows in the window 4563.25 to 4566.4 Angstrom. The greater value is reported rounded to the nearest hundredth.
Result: 5.36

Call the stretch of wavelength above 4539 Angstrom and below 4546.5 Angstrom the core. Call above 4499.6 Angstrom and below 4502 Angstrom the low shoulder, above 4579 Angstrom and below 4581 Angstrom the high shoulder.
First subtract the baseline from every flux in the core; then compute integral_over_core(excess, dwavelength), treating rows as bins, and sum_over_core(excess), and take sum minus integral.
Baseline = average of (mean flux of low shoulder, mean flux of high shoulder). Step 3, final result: 0.28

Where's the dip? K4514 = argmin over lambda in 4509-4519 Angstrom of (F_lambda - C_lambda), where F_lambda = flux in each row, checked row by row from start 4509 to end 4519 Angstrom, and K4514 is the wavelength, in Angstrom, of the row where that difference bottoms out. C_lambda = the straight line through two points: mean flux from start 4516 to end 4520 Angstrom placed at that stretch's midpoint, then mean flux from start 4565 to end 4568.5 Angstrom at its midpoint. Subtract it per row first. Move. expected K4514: 4515.68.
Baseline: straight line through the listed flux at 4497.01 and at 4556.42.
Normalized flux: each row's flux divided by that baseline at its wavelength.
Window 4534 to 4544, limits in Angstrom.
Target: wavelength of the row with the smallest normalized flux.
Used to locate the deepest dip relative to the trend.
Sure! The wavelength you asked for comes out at 4543.84 Angstrom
